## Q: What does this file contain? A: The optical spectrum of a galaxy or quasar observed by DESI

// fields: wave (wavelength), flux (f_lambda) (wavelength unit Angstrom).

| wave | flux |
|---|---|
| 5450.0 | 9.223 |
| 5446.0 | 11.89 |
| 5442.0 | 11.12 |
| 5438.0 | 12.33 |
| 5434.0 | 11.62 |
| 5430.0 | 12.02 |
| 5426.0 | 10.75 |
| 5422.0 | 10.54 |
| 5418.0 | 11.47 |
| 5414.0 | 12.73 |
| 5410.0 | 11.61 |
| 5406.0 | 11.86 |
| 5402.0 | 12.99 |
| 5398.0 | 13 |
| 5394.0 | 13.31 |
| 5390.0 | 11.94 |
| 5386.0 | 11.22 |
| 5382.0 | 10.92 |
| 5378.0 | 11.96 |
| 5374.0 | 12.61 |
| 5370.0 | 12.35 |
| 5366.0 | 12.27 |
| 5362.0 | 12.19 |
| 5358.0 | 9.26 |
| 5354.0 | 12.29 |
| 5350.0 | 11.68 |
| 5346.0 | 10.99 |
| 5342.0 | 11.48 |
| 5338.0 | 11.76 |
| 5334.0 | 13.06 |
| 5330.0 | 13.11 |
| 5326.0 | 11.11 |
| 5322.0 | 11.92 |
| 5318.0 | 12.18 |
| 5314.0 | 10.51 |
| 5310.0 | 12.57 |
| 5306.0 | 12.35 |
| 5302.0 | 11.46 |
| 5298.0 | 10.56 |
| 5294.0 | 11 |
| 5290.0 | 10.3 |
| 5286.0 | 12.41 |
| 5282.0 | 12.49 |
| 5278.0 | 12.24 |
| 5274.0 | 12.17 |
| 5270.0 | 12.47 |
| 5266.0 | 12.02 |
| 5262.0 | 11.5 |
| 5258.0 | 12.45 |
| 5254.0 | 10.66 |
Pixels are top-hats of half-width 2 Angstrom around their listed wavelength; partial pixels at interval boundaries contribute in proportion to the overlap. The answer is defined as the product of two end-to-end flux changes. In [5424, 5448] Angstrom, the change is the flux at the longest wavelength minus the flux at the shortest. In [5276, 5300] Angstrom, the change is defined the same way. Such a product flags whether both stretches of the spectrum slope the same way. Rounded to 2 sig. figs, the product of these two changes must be -1.9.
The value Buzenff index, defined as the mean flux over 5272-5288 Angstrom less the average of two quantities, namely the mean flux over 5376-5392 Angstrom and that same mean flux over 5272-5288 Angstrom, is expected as 0.4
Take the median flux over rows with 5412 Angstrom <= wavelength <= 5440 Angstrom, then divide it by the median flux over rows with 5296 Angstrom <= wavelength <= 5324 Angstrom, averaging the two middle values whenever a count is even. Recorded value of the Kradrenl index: 0.97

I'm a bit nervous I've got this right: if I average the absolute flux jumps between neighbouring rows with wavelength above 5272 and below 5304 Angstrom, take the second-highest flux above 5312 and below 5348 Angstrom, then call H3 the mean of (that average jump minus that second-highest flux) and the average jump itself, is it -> -5.88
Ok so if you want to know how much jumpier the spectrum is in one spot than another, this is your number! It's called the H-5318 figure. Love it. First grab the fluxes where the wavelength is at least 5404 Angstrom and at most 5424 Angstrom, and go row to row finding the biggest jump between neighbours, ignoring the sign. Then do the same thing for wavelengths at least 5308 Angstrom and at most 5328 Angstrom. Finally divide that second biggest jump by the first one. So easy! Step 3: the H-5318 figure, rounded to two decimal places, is 1.63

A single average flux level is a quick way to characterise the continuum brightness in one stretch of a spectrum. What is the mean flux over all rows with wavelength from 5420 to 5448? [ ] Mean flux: 11.47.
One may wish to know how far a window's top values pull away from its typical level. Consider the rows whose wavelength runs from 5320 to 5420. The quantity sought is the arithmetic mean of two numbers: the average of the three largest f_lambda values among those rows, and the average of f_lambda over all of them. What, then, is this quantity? 12.56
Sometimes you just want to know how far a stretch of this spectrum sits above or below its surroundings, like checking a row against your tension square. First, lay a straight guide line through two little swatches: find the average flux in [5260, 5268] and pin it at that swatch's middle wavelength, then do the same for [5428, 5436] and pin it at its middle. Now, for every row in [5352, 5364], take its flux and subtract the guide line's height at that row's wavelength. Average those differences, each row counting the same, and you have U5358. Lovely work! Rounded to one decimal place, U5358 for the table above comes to -0.5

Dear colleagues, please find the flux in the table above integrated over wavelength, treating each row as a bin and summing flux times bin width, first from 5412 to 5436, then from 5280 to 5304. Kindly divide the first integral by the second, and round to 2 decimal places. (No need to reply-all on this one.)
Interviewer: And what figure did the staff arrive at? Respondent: 1.01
